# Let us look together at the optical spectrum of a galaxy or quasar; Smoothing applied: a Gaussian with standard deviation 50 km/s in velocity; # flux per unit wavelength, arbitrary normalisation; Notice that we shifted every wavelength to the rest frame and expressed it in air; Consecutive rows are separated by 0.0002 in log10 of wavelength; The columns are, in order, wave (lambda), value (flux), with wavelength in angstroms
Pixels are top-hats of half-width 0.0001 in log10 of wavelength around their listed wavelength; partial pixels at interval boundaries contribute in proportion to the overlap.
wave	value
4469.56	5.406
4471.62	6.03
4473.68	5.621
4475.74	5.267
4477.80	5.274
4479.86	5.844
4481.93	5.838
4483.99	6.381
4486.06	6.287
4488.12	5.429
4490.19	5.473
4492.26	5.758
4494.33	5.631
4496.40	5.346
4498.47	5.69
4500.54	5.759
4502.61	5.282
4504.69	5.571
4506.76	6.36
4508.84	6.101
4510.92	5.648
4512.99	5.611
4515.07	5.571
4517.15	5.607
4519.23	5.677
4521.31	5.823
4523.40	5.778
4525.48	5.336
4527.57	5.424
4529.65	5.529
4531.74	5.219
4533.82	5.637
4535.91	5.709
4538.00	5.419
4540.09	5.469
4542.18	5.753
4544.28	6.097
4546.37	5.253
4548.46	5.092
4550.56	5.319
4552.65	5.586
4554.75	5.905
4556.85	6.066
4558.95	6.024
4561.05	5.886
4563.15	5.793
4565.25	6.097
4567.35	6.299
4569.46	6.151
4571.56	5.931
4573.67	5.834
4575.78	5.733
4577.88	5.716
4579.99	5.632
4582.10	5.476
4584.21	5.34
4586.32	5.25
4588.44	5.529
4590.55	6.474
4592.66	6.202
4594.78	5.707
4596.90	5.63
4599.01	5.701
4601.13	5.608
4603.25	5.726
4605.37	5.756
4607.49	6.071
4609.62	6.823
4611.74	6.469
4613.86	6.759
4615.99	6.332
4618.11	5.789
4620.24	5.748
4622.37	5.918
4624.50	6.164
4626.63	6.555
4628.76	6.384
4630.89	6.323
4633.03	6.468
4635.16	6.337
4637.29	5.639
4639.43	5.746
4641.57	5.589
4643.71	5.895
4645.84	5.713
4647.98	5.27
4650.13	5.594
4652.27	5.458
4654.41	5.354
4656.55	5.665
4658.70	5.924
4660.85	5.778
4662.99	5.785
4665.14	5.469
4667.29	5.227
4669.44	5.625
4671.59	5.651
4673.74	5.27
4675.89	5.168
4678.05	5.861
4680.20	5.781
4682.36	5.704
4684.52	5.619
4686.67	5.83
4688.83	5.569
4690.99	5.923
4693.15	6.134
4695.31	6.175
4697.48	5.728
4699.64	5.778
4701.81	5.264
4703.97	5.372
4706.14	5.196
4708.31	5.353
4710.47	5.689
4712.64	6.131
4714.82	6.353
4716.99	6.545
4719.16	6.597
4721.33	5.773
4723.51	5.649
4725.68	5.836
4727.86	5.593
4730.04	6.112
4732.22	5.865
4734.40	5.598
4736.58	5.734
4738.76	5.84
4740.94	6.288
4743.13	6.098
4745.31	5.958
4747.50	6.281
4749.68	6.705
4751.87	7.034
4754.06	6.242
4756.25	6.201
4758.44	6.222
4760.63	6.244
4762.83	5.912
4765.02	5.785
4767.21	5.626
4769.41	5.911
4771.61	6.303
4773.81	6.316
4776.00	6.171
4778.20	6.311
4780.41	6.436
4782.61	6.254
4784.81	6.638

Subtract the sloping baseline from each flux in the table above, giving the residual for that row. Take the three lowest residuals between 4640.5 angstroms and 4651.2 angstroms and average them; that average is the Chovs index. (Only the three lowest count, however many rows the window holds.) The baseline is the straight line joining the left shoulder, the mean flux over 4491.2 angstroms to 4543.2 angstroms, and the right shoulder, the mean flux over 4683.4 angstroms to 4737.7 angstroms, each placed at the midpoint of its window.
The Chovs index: -0.27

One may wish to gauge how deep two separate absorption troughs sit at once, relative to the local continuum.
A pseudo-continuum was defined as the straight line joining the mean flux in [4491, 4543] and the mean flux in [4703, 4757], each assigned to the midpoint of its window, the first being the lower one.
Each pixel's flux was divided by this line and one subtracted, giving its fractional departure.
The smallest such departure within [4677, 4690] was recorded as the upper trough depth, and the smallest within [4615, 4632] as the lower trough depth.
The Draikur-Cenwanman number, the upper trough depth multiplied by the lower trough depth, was 0.0006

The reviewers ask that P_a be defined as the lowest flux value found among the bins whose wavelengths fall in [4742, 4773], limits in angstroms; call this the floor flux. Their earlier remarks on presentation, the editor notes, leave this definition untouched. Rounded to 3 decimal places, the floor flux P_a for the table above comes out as 5.626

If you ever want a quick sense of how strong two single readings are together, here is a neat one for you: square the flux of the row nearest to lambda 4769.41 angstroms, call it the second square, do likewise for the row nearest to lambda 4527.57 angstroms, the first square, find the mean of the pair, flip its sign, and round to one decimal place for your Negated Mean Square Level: -32.2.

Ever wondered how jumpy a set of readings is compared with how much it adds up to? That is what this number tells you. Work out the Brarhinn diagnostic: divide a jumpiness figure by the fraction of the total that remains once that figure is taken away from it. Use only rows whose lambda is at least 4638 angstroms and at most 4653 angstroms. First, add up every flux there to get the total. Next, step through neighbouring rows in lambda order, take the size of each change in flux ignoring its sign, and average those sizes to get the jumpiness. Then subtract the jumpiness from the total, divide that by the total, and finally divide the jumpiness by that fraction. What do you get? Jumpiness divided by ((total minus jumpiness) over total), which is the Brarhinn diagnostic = 0.260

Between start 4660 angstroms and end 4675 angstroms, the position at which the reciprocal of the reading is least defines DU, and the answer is 4662.99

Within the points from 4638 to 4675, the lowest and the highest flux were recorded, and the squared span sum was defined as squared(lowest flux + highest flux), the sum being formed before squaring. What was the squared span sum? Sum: 124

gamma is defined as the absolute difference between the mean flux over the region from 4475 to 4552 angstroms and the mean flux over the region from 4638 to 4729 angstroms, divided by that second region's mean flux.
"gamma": 0.013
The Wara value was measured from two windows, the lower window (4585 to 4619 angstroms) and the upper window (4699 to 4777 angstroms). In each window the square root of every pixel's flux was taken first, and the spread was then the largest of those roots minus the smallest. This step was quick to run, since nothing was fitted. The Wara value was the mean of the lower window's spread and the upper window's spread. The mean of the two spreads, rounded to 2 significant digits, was 0.35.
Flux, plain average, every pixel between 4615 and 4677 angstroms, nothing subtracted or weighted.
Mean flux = 5.79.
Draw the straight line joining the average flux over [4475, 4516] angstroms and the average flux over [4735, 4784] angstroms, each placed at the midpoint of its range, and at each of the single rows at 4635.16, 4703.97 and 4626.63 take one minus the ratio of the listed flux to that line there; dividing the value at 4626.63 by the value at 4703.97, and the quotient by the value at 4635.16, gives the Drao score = 14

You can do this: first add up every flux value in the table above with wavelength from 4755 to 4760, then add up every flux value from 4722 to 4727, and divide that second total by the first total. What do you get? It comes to 0.92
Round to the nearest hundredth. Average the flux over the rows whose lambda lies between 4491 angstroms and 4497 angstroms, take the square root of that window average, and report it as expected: 2.36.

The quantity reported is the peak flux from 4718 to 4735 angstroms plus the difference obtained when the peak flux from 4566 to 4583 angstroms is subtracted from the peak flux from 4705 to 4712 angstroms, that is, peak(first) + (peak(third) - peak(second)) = 6.0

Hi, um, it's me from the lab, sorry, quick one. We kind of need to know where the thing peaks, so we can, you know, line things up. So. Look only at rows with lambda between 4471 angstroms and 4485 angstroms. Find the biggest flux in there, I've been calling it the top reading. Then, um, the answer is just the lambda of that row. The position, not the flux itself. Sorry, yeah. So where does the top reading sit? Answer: 4483.99 angstroms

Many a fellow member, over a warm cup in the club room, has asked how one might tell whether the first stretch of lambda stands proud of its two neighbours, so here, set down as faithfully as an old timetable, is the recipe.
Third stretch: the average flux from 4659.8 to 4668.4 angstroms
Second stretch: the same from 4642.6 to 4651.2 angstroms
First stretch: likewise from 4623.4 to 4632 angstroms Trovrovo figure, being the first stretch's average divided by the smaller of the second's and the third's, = 1.14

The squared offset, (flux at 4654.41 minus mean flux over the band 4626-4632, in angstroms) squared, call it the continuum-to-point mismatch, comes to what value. 1.1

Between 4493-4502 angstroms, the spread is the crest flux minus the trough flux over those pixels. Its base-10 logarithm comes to -0.4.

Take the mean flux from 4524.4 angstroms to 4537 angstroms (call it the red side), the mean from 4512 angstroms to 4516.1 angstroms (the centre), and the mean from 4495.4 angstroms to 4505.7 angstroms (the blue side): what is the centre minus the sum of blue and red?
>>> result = -5.4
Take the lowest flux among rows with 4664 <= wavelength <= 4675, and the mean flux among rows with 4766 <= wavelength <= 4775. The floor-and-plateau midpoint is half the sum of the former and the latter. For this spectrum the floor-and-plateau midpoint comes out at 5.63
